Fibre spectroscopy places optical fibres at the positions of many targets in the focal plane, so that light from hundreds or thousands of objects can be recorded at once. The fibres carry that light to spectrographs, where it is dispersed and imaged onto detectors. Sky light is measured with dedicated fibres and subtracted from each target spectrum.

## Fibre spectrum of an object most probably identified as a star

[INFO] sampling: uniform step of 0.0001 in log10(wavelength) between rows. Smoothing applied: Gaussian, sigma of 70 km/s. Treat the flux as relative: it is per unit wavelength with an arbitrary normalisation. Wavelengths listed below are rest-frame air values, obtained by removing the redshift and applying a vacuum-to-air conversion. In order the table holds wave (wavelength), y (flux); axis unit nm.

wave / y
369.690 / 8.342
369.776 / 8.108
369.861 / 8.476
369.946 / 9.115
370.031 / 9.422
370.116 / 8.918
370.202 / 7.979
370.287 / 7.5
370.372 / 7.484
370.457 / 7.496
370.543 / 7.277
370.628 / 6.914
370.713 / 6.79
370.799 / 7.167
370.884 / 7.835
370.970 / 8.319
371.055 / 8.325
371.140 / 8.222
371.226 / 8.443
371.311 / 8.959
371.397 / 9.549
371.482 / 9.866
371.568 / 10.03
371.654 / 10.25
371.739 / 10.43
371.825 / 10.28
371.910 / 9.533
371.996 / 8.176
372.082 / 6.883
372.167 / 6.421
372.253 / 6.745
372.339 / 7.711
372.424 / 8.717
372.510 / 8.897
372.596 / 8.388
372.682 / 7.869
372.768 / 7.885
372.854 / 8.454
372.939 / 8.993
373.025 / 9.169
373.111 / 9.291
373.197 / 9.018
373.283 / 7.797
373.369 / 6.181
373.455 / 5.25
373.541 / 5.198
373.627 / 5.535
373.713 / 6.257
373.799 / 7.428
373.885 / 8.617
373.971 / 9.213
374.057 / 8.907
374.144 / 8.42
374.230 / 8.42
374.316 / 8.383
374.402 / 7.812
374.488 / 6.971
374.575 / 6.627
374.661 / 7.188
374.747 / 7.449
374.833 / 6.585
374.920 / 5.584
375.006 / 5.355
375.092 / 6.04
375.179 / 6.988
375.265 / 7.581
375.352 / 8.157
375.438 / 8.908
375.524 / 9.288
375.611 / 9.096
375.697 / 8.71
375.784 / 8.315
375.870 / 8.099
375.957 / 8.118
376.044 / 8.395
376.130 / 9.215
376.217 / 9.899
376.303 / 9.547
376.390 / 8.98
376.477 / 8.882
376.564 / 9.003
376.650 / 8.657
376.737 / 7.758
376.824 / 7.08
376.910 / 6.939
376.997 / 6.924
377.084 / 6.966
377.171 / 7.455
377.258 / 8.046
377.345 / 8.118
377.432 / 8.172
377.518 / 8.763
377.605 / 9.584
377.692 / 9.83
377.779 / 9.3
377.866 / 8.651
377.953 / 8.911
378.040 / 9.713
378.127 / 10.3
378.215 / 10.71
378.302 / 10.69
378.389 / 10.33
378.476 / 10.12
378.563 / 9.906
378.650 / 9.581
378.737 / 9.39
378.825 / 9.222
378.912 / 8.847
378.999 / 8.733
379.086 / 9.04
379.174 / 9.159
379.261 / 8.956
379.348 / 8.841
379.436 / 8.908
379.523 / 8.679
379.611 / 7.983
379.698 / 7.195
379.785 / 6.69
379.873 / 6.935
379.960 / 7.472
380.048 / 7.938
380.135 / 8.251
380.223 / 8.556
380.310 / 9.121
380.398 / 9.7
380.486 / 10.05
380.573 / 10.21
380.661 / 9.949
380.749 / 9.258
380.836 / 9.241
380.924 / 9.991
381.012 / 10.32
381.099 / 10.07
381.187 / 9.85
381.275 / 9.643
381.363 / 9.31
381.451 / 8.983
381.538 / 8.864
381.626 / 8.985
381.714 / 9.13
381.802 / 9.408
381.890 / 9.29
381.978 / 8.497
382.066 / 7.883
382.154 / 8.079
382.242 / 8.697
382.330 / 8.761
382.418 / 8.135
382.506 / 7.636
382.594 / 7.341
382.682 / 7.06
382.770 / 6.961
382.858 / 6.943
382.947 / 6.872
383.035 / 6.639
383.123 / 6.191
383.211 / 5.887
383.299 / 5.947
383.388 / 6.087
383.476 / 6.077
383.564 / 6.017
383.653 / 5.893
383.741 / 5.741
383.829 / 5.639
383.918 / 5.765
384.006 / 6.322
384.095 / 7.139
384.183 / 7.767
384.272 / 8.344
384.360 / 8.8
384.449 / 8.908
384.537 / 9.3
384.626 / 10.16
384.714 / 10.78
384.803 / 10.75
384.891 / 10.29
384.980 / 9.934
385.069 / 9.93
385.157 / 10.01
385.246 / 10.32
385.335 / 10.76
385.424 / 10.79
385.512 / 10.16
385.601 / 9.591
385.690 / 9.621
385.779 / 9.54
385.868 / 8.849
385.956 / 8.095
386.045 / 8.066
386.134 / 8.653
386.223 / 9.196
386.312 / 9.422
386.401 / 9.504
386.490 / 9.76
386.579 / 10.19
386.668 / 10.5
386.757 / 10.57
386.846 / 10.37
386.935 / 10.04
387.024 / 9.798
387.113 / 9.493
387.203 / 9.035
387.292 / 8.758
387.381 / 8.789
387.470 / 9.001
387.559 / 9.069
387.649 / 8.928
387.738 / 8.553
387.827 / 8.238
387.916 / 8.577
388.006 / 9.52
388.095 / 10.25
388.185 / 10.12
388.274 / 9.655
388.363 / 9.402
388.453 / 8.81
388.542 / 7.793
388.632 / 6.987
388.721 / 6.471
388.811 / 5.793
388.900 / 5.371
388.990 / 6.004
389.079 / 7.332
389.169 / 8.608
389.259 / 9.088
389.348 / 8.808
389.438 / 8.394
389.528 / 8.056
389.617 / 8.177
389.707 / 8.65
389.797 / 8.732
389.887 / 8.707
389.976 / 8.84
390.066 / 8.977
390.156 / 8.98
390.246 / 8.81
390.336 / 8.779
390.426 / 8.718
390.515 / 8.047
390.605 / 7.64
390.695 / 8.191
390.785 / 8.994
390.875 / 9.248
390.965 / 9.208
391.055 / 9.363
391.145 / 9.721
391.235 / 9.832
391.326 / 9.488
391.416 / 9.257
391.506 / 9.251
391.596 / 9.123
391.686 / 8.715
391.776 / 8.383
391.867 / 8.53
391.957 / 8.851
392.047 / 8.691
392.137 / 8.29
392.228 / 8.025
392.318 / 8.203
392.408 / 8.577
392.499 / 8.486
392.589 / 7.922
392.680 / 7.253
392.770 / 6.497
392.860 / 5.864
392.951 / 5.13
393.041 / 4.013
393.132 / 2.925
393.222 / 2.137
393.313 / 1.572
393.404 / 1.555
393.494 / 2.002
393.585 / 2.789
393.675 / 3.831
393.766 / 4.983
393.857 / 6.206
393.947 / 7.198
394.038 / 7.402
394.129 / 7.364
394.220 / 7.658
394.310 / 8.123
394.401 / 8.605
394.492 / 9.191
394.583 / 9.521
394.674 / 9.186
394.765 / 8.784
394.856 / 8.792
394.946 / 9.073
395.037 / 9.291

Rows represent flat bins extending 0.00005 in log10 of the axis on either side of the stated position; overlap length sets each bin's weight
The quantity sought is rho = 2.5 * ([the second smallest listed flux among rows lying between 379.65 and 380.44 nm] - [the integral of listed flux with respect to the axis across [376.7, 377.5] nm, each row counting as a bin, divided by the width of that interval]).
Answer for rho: -2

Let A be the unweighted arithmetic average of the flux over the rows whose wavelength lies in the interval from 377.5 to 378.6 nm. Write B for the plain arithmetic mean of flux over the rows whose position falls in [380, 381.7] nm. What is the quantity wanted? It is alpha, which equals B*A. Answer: 92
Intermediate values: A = 9.8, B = 9.4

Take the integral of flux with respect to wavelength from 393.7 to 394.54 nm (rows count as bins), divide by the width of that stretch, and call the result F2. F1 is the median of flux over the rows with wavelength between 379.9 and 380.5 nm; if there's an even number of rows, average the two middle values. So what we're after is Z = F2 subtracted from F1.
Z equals 1.2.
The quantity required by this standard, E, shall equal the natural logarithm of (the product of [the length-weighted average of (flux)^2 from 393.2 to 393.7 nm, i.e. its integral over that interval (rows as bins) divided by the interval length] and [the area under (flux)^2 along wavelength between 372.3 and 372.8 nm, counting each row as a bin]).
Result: 5.3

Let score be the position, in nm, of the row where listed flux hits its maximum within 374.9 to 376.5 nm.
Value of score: 376.217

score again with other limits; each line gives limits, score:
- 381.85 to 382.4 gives 381.890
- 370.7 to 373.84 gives 371.739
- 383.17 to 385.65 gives 385.424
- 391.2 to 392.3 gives 391.235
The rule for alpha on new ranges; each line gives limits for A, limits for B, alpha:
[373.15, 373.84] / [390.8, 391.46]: 62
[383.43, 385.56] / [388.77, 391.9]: 73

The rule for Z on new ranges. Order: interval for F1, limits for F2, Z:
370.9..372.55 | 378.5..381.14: -0.2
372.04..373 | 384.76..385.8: -2.3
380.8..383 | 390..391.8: -0.1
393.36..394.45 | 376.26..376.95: -1.7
